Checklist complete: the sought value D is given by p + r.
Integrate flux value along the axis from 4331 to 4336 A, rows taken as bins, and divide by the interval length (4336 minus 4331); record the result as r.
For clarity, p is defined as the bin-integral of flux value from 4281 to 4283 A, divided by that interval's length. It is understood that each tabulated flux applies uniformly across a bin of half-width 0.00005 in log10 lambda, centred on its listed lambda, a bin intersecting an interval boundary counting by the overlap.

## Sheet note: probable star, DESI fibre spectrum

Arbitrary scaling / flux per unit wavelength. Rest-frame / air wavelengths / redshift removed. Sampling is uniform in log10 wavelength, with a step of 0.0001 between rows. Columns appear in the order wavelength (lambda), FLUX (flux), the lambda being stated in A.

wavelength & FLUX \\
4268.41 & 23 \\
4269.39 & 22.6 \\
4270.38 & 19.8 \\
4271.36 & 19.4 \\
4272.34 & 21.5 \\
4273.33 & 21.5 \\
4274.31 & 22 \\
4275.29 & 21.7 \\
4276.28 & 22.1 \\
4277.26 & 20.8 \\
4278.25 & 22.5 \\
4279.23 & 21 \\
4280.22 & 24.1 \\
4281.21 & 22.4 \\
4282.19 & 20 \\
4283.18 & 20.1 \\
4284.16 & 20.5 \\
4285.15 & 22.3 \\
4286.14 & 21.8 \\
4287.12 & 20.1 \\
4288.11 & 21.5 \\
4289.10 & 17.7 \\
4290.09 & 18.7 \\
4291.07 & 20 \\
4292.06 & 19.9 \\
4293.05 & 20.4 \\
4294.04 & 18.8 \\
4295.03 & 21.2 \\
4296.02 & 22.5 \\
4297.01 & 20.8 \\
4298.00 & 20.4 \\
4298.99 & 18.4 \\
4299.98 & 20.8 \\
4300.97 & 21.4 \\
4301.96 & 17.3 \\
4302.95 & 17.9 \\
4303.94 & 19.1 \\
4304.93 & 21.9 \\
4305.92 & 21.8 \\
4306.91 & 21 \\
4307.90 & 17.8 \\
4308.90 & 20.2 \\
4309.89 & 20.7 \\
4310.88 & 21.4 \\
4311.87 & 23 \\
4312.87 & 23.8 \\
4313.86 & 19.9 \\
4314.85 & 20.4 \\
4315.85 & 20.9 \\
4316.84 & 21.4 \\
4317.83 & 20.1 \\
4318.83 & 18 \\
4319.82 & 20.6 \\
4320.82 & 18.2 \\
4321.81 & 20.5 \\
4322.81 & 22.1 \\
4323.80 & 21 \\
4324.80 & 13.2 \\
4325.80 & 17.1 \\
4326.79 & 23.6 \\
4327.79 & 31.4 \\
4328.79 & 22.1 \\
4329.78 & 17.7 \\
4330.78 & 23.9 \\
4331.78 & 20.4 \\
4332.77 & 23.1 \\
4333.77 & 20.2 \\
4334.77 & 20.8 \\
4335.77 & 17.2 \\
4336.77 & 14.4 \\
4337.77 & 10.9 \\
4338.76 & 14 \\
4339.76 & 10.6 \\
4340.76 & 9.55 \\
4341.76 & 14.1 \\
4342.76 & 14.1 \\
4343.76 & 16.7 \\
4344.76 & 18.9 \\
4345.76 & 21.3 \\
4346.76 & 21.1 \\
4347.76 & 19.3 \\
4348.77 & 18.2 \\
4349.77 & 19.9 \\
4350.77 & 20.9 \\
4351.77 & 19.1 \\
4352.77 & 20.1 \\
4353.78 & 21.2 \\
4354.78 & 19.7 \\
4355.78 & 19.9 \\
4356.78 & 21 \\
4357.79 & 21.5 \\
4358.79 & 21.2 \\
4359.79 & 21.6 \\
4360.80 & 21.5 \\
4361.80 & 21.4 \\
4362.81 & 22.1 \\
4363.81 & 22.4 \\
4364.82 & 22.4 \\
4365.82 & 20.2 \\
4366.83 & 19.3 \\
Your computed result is 41.6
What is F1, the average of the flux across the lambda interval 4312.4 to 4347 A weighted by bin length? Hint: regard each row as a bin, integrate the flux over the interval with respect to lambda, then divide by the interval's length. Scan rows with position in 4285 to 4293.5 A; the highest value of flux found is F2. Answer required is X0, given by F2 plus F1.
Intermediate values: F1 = 18.9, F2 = 22.3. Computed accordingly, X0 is 41.2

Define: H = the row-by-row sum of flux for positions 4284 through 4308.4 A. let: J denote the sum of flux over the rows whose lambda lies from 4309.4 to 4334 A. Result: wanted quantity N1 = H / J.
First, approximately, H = 504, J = 525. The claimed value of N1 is 0.96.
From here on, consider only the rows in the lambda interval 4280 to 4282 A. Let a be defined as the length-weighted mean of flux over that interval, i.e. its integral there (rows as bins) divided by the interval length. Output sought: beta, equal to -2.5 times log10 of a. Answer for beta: -3.39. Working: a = 22.7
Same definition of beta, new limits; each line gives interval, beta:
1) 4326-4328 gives -3.51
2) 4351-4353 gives -3.24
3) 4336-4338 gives -2.82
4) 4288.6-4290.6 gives -3.15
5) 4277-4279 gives -3.34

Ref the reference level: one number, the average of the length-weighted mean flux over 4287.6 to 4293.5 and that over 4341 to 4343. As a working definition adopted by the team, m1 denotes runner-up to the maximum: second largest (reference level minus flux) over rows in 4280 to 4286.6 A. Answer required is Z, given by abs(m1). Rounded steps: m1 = -3.5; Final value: 3.5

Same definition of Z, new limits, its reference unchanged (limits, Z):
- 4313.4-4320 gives 3.3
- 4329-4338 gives 2.2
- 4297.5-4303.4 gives 1.3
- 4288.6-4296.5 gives 2.1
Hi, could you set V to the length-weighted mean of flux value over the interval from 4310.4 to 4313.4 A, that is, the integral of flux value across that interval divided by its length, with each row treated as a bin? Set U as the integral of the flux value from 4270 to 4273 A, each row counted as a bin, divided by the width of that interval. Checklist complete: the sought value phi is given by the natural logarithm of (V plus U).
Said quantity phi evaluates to 3.76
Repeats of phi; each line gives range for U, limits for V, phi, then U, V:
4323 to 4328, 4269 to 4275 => 3.73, 21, 21.1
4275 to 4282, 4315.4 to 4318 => 3.76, 22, 21.0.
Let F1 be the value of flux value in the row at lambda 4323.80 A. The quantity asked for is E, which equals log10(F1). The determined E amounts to 1.32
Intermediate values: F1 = 21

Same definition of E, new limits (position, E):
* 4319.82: 1.31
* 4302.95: 1.25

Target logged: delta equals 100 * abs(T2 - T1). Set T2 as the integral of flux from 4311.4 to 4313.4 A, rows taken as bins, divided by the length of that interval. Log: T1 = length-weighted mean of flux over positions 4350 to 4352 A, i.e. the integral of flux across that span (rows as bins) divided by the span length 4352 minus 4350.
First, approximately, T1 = 20.1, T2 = 23.3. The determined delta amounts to 315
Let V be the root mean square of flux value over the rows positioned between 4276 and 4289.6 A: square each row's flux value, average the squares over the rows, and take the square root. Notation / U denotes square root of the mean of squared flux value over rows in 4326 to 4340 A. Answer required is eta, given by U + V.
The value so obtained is 41.3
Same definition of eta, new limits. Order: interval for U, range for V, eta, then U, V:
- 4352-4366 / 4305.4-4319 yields 42.0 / 21.2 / 20.80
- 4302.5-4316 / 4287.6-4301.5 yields 41.0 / 20.8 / 20.22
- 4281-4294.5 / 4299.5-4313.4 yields 41.0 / 20.3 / 20.66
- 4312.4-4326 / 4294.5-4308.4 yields 40.2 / 20.0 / 20.23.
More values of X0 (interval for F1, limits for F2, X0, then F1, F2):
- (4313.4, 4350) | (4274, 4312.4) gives 42.9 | 18.8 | 24.1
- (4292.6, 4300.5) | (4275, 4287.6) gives 44.5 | 20.4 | 24.1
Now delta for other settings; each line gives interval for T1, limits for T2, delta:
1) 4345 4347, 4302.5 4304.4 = 242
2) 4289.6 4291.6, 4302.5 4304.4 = 91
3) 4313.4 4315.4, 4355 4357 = 18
